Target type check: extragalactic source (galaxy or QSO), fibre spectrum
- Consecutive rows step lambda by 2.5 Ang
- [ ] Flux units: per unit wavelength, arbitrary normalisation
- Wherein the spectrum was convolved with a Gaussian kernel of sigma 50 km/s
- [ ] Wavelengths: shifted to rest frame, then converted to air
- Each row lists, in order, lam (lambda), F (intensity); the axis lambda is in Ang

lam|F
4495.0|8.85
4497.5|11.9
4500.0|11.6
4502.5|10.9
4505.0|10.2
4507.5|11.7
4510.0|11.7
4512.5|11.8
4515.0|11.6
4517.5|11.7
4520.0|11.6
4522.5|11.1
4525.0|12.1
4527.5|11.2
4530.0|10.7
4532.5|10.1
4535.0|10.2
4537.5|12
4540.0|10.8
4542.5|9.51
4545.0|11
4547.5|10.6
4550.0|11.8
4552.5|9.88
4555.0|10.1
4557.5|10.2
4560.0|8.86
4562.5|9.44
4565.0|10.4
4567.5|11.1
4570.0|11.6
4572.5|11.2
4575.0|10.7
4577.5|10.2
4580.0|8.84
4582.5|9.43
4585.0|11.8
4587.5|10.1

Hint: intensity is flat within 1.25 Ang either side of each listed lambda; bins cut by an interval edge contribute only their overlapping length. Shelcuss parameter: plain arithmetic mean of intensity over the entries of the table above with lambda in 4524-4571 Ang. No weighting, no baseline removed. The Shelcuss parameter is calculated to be 10.6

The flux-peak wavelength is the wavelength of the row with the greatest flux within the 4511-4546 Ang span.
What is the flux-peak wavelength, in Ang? 4525.0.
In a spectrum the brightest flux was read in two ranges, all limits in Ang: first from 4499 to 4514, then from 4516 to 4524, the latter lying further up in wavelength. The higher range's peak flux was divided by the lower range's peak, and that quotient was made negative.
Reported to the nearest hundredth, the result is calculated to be -0.99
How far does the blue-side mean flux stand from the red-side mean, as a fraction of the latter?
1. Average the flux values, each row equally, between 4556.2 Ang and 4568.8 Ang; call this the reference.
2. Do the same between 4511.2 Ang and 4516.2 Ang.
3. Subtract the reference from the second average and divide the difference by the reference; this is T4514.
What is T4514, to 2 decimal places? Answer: 0.17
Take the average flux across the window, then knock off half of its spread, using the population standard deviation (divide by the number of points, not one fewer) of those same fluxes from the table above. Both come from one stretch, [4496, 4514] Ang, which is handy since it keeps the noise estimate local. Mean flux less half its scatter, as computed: 11.1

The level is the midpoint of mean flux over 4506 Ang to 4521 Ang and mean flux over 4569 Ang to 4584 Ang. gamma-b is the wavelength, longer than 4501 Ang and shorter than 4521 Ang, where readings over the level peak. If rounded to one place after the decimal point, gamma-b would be 4512.5 Ang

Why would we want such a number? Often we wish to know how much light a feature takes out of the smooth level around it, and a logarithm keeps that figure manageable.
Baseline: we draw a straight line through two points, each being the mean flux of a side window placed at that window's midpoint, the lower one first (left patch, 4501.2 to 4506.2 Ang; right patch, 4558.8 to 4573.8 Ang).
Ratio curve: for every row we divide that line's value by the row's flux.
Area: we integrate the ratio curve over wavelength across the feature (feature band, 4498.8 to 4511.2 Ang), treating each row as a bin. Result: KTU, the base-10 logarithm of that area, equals 1.07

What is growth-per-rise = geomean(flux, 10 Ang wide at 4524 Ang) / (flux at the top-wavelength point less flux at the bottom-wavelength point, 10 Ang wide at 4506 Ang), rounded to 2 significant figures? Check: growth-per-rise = 14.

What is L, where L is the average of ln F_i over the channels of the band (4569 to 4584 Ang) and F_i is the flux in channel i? 2.33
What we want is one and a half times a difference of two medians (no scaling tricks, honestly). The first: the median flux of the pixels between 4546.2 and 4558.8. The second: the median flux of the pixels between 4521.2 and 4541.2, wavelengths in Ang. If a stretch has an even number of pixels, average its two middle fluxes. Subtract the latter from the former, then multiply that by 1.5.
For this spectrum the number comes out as -1.1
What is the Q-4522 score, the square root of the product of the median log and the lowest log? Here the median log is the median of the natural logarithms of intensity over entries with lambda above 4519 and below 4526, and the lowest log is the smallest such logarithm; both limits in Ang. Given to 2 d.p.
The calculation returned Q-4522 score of 2.43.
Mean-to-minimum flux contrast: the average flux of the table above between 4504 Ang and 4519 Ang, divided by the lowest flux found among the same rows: 1.12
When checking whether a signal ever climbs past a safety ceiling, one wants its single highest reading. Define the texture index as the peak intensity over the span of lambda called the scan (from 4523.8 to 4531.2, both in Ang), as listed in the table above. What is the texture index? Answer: 12.1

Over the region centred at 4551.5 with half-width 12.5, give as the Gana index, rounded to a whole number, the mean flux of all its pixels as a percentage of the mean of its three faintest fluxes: 110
